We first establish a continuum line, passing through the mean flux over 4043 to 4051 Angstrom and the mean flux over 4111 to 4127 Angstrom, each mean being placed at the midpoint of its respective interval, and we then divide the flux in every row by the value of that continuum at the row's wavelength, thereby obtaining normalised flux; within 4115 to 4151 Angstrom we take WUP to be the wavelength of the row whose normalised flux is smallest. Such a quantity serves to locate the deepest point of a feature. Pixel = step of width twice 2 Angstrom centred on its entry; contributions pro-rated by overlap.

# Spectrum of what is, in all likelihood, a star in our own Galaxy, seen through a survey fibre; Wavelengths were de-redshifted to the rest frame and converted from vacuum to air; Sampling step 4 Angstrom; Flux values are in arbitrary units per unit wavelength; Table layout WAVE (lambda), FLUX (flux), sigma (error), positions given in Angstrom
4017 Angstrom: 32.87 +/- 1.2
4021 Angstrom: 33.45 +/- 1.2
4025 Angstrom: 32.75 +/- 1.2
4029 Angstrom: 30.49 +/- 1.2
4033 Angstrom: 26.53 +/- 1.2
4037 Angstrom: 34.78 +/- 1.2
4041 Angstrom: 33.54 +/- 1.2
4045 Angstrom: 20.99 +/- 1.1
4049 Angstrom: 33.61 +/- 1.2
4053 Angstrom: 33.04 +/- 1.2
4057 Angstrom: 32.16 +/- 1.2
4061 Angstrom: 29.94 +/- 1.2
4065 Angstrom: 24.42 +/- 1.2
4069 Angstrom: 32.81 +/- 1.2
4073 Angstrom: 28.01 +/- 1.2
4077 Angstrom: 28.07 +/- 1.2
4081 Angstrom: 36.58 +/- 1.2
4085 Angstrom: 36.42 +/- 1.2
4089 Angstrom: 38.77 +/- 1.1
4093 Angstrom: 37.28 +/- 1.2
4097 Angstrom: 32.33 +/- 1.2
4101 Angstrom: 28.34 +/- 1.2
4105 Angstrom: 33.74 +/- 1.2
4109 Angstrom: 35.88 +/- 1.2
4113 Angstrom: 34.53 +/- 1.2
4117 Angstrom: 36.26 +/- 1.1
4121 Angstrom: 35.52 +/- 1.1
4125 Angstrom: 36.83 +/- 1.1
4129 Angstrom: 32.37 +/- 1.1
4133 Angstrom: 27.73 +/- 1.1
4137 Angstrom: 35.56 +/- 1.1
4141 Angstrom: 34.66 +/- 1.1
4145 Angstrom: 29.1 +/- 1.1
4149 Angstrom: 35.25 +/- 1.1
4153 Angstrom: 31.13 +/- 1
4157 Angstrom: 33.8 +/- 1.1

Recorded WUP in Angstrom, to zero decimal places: 4133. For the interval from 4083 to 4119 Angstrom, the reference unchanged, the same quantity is 4101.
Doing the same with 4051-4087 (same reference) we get 4065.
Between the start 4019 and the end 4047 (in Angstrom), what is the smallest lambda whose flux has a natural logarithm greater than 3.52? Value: 4037 Angstrom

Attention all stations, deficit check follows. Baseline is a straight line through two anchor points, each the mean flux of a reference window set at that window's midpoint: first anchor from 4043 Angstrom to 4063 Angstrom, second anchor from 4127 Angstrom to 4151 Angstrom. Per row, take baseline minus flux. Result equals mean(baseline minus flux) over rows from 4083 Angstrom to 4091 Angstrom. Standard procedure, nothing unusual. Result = -6.7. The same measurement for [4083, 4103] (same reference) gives -3.5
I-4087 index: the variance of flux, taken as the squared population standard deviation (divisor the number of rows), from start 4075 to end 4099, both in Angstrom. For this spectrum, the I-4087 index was 13.2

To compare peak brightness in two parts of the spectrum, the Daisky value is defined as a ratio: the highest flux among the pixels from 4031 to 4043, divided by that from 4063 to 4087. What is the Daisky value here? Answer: 0.95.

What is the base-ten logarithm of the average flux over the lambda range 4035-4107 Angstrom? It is 1.50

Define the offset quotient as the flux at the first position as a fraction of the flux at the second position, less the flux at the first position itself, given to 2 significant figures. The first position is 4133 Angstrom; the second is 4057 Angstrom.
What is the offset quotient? -27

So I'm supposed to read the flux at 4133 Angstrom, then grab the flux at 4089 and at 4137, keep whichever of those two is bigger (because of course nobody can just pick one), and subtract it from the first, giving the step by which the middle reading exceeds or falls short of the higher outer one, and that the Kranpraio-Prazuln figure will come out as -11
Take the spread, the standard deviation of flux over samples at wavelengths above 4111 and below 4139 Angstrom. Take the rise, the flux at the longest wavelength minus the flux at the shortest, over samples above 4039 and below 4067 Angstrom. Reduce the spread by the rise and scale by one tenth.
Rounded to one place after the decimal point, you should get 1.2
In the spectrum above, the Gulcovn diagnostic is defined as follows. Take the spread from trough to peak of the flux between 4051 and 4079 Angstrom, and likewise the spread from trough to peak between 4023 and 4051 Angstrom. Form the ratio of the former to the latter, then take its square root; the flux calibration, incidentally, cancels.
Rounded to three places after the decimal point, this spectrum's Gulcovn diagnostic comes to 0.791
